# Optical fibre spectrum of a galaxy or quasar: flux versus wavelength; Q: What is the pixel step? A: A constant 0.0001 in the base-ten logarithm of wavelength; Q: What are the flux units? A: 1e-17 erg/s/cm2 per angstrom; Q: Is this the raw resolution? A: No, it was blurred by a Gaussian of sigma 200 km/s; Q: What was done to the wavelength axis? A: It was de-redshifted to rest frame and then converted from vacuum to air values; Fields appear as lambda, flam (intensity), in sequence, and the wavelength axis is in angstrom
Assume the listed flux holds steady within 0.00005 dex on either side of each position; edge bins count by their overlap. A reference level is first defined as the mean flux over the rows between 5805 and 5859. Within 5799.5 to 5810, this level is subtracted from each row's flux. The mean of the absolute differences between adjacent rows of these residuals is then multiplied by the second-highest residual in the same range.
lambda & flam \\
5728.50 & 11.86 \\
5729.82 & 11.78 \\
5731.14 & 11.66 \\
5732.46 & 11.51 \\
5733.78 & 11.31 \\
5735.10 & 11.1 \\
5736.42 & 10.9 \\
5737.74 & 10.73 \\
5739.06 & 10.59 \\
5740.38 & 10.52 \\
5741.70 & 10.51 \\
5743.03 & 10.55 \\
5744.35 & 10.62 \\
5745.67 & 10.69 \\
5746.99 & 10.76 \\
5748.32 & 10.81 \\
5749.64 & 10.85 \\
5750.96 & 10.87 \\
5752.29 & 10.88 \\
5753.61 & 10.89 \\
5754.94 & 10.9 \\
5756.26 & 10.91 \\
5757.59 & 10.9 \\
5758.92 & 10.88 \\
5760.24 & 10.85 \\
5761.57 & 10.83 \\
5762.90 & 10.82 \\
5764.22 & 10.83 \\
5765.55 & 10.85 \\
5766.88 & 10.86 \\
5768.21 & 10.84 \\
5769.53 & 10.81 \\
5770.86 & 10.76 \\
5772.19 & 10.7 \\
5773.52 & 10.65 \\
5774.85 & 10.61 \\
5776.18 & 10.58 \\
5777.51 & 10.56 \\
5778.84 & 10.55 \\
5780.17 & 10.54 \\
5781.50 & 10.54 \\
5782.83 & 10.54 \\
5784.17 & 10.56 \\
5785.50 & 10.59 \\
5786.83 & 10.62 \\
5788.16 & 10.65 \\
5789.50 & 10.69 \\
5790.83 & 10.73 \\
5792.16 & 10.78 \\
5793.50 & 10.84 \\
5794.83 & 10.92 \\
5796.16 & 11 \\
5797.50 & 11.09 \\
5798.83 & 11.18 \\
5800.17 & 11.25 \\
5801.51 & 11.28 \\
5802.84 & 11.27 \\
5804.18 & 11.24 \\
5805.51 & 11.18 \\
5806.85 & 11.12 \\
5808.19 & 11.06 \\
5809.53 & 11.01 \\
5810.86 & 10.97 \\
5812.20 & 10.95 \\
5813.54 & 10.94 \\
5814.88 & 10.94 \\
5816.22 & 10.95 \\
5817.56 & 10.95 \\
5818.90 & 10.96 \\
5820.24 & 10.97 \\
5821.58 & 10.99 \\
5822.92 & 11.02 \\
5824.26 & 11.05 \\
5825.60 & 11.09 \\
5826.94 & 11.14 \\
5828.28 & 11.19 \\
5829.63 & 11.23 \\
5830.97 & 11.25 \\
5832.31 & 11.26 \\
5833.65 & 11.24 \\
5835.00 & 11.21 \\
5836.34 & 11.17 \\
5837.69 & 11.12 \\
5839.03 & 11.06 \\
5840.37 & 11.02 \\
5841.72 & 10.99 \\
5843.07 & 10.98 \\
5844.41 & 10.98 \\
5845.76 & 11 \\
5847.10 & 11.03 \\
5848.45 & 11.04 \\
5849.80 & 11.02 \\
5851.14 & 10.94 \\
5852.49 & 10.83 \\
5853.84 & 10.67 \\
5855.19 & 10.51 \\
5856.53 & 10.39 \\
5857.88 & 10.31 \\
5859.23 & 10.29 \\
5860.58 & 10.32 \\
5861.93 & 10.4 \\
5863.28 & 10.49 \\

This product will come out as 0.012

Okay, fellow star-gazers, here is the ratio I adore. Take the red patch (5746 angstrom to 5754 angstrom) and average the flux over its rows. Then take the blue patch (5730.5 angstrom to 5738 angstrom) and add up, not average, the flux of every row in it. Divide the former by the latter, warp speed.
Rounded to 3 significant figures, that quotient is 0.161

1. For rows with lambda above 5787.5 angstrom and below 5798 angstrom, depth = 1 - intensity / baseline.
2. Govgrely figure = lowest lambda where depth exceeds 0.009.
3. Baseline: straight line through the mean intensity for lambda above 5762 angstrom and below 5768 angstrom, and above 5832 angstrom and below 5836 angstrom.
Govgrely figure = 5788.16 angstrom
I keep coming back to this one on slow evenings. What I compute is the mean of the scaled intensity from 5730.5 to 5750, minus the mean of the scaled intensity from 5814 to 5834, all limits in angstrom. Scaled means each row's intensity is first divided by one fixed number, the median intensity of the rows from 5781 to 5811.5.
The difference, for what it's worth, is -0.019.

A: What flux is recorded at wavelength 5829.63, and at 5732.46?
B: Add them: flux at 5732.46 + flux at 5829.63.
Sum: 22.7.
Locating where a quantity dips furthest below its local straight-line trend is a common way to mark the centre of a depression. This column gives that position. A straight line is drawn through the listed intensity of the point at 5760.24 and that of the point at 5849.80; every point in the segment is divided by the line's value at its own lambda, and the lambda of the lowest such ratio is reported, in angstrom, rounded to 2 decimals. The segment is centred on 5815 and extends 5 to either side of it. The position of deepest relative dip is 5814.88 angstrom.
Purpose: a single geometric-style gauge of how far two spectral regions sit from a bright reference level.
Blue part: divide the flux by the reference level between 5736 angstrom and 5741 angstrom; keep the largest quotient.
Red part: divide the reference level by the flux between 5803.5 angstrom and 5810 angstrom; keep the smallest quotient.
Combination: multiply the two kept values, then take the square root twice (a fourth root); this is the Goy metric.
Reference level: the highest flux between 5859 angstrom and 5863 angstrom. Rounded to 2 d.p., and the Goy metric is 0.99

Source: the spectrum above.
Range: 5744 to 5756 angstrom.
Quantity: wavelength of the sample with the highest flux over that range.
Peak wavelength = 5754.94 angstrom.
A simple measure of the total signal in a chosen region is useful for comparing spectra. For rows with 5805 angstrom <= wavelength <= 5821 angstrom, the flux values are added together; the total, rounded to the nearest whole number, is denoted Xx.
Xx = 132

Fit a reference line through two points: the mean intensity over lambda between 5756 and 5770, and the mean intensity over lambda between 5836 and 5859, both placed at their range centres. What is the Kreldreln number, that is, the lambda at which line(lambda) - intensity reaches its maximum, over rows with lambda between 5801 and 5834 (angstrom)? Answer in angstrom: 5814.88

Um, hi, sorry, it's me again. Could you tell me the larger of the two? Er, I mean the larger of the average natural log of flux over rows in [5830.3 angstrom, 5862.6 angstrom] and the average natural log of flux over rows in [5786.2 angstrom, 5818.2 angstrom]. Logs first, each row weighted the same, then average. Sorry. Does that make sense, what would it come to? 2.40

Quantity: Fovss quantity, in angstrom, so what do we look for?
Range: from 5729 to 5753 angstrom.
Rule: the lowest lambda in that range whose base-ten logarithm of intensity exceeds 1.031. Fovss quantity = 5729.82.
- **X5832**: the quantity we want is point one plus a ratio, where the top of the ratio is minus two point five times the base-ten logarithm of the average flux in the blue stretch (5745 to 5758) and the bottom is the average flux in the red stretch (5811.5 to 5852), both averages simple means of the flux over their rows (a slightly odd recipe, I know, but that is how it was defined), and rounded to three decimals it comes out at -0.134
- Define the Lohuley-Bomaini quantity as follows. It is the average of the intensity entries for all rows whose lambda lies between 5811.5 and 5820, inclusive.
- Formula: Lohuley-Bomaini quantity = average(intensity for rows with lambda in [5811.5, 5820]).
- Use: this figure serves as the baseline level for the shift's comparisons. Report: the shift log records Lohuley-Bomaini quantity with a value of 10.9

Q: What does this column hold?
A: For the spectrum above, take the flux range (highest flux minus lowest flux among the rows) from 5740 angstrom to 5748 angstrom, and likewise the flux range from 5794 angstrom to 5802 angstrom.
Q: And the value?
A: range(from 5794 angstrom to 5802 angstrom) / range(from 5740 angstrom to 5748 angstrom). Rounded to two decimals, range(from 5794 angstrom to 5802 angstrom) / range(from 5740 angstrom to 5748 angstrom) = 1.44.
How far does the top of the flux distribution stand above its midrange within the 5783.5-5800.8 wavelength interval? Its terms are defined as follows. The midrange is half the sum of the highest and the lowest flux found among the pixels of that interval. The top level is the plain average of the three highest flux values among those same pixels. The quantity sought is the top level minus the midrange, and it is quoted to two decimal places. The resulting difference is 0.27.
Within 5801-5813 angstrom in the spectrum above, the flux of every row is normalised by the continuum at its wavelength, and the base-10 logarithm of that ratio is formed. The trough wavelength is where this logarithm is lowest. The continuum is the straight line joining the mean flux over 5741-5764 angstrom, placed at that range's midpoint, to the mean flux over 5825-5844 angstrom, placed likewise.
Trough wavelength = 5812.20 angstrom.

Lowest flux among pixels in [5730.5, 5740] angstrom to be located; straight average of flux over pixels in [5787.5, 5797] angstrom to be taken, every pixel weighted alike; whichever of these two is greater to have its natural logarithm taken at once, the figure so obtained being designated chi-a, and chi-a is 2.380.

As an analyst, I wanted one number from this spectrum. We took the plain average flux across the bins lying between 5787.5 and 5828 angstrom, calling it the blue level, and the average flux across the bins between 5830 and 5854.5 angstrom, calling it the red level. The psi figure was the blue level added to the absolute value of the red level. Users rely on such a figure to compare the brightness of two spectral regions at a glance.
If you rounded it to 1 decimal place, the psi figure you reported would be 22.1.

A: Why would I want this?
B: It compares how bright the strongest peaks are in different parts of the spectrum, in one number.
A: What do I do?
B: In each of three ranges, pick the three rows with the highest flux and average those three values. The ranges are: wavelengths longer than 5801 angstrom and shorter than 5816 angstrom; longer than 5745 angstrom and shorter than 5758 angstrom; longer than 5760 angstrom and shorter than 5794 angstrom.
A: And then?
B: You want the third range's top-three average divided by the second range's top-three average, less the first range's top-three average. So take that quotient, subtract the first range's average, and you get -10.3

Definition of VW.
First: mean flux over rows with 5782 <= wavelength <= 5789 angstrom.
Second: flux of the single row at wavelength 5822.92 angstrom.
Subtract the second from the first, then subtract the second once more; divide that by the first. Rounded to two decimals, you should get -1.08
